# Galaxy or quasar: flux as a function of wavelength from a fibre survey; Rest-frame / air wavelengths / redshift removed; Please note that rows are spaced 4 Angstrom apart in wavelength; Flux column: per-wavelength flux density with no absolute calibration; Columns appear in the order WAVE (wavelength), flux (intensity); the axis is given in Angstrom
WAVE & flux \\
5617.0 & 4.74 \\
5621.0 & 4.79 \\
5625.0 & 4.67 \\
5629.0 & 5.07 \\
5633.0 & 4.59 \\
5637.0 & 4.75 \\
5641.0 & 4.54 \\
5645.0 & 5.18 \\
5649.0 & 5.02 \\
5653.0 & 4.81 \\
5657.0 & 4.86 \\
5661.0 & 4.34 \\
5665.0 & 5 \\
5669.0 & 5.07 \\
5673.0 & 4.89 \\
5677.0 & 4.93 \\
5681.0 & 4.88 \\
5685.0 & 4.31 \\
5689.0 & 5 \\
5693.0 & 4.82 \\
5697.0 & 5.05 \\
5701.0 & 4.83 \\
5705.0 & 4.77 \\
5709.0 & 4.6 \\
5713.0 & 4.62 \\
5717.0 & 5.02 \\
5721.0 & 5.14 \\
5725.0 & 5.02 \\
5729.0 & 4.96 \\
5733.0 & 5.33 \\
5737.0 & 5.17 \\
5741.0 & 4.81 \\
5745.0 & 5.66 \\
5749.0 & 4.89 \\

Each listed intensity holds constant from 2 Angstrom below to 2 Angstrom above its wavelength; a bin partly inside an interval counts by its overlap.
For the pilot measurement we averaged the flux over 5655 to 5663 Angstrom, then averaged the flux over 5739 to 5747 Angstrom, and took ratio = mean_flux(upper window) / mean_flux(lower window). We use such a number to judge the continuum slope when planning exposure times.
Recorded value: 1.14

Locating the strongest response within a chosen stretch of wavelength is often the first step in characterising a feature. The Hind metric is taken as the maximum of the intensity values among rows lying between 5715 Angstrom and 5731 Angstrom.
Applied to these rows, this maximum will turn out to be 5.14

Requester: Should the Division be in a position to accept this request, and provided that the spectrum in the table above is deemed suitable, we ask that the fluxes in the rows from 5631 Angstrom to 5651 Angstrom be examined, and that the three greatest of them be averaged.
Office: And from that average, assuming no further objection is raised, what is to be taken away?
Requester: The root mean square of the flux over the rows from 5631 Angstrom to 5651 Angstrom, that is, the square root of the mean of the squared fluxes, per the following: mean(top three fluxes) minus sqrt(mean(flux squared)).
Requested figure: 0.161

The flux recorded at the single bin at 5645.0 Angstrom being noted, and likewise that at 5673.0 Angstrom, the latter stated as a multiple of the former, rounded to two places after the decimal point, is 0.94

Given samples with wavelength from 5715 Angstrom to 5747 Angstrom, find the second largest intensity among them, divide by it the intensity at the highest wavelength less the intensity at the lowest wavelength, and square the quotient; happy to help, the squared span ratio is 0.0144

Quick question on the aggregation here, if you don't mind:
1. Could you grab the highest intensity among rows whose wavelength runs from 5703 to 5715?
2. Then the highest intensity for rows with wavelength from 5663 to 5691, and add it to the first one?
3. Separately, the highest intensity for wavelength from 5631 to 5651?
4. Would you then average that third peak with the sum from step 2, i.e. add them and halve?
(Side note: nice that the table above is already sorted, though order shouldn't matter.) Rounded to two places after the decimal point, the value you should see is 7.51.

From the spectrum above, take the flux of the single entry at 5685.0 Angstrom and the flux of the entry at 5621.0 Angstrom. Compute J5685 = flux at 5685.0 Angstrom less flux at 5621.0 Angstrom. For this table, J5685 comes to -0.480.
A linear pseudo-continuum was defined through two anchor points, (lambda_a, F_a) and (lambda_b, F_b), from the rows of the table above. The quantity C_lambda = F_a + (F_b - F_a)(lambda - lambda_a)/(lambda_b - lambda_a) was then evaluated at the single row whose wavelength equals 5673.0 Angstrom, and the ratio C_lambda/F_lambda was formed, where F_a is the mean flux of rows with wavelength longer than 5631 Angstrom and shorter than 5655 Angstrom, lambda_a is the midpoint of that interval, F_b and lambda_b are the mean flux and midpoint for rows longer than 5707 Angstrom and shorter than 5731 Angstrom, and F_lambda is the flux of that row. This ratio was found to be 0.99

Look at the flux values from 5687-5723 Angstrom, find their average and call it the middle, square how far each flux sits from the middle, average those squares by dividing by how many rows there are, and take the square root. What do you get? 0.181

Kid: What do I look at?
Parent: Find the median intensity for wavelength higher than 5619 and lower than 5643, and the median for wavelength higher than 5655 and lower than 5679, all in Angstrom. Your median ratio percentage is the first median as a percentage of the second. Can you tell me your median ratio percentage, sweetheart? 96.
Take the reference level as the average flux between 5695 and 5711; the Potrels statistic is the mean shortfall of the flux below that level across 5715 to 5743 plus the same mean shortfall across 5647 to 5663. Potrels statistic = -0.20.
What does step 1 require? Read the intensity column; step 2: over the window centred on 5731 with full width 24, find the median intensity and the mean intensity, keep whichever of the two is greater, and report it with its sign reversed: -5.08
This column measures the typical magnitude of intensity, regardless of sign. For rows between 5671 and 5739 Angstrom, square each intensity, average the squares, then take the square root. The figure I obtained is 4.91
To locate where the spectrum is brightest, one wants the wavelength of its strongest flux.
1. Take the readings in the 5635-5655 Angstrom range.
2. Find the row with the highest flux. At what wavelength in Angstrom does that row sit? 5645.0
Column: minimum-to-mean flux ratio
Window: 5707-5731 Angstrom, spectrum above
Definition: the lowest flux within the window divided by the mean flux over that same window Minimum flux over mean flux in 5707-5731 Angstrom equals 0.940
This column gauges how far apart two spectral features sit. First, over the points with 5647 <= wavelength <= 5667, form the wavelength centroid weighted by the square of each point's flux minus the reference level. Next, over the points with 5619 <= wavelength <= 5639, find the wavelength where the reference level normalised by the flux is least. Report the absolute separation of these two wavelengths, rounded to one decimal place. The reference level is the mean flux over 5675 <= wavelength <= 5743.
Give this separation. 31.4 Angstrom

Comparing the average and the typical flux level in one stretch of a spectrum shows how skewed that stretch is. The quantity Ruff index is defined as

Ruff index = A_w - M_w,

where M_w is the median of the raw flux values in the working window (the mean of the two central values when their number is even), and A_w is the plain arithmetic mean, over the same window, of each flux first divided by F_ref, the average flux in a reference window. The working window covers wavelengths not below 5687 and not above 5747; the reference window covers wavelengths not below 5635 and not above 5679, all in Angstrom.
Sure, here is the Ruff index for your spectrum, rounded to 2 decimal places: -3.97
